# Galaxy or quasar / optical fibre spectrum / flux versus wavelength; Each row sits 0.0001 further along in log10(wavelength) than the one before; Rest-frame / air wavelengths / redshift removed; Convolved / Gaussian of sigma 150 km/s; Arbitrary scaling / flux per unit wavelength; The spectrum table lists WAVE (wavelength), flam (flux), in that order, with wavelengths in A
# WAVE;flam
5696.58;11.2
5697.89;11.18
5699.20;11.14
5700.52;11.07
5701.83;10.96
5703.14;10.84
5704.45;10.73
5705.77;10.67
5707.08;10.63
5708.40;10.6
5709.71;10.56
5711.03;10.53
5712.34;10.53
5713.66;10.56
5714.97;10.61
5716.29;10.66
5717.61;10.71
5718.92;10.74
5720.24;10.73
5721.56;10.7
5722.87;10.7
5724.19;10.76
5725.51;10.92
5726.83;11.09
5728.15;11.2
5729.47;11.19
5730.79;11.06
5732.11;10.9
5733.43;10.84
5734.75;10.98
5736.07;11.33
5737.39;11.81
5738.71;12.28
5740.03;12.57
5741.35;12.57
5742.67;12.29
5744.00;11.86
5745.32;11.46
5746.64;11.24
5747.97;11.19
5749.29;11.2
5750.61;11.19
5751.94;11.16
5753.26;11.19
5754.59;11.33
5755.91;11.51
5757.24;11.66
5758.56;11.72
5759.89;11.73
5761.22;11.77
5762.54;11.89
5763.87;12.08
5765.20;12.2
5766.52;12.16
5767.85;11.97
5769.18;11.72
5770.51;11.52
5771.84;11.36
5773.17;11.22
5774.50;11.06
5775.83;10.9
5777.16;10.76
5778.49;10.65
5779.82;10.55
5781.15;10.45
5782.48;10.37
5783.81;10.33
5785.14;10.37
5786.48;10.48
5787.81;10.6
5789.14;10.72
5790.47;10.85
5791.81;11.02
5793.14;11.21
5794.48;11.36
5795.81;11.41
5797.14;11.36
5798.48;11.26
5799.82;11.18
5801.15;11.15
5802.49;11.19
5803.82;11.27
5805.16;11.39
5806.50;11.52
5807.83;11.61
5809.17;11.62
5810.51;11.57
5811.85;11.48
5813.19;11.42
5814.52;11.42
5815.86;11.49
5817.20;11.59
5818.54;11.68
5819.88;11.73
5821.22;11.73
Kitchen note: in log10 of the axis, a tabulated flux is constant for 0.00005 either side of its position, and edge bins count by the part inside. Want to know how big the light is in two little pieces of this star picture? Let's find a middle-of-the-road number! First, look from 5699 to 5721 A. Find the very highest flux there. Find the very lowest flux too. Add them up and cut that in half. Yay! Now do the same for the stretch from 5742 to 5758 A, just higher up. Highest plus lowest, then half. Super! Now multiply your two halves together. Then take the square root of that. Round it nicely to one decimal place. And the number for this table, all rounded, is 11.3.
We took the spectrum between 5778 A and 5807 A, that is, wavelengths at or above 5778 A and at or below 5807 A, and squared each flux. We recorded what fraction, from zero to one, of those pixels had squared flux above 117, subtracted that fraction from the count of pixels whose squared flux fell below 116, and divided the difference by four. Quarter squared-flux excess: 2.1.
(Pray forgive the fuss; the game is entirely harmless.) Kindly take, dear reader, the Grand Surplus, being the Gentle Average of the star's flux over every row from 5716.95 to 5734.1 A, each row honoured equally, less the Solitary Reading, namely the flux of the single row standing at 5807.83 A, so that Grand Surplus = -0.7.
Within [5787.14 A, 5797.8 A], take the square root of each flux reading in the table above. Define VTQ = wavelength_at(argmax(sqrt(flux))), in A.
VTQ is 5795.81 A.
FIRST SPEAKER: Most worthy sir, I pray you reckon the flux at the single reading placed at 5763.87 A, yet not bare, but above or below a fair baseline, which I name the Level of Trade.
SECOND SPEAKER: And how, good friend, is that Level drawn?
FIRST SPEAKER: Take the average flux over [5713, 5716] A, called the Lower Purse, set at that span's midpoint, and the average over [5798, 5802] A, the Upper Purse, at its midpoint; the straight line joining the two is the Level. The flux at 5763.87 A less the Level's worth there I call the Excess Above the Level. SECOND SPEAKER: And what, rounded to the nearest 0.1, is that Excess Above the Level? 1.1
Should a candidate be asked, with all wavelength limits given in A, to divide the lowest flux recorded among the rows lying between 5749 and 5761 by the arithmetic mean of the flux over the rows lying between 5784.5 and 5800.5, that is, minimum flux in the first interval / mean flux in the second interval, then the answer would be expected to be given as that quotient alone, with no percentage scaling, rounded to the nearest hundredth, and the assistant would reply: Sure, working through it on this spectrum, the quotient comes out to 1.02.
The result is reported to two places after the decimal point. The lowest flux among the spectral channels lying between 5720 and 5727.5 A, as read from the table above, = 10.70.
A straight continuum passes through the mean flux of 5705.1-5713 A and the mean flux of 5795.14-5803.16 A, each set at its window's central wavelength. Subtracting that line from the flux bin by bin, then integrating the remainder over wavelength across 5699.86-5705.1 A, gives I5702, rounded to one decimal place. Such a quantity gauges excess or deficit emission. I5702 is 1.9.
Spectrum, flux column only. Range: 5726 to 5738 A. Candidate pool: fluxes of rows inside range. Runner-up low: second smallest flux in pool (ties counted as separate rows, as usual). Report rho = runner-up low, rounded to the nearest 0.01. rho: 10.90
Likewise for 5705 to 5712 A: 10.56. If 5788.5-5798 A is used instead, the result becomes 10.85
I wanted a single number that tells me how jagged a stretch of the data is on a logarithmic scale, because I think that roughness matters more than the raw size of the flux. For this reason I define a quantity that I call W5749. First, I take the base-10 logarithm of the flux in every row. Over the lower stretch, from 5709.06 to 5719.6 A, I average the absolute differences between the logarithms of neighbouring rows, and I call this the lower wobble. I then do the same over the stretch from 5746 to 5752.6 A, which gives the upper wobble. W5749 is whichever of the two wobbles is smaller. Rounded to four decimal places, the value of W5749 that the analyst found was 0.0010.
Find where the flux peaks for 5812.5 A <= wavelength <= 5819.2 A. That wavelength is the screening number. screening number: 5818.54 A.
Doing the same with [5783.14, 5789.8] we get 5789.14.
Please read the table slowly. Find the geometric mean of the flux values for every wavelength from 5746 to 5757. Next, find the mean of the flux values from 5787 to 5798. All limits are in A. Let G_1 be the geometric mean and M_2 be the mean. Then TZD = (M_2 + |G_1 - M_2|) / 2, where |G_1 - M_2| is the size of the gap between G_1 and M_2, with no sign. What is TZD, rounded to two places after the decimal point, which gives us 5.63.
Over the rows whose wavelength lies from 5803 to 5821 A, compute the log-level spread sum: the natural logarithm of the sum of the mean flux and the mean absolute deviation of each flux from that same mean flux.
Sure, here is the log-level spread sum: 2.45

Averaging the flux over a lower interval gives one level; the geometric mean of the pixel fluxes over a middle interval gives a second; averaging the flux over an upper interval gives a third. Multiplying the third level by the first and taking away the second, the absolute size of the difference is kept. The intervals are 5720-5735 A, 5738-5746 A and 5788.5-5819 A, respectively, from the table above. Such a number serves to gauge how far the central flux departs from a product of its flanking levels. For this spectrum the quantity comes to 112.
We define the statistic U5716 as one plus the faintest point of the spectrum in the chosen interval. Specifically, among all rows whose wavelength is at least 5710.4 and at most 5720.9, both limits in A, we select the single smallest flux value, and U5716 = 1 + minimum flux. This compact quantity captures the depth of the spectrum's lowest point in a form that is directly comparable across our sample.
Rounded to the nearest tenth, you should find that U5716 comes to 11.5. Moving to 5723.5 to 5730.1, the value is 11.8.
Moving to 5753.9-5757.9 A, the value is 12.3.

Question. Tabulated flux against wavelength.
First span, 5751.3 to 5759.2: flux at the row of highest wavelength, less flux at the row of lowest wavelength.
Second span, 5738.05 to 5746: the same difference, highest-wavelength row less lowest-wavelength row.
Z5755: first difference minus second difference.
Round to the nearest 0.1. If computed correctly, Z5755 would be 1.4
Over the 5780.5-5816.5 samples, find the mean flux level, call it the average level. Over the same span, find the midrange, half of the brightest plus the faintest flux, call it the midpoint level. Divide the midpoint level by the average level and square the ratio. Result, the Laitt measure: 0.975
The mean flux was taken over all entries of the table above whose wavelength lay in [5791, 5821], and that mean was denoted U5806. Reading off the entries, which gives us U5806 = 11.4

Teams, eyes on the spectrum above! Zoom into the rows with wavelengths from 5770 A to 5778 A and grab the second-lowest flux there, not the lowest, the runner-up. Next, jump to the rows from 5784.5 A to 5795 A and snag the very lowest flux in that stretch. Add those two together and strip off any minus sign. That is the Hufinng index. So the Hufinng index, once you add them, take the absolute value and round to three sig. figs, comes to 21.3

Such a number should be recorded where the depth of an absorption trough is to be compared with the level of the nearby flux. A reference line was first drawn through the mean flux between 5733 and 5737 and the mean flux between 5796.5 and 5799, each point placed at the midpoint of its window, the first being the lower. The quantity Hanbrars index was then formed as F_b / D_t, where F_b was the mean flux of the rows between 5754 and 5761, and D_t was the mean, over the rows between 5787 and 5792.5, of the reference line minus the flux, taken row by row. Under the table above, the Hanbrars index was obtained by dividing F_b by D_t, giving 24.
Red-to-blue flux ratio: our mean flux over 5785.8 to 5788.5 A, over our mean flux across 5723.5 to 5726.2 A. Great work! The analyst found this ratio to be 0.97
